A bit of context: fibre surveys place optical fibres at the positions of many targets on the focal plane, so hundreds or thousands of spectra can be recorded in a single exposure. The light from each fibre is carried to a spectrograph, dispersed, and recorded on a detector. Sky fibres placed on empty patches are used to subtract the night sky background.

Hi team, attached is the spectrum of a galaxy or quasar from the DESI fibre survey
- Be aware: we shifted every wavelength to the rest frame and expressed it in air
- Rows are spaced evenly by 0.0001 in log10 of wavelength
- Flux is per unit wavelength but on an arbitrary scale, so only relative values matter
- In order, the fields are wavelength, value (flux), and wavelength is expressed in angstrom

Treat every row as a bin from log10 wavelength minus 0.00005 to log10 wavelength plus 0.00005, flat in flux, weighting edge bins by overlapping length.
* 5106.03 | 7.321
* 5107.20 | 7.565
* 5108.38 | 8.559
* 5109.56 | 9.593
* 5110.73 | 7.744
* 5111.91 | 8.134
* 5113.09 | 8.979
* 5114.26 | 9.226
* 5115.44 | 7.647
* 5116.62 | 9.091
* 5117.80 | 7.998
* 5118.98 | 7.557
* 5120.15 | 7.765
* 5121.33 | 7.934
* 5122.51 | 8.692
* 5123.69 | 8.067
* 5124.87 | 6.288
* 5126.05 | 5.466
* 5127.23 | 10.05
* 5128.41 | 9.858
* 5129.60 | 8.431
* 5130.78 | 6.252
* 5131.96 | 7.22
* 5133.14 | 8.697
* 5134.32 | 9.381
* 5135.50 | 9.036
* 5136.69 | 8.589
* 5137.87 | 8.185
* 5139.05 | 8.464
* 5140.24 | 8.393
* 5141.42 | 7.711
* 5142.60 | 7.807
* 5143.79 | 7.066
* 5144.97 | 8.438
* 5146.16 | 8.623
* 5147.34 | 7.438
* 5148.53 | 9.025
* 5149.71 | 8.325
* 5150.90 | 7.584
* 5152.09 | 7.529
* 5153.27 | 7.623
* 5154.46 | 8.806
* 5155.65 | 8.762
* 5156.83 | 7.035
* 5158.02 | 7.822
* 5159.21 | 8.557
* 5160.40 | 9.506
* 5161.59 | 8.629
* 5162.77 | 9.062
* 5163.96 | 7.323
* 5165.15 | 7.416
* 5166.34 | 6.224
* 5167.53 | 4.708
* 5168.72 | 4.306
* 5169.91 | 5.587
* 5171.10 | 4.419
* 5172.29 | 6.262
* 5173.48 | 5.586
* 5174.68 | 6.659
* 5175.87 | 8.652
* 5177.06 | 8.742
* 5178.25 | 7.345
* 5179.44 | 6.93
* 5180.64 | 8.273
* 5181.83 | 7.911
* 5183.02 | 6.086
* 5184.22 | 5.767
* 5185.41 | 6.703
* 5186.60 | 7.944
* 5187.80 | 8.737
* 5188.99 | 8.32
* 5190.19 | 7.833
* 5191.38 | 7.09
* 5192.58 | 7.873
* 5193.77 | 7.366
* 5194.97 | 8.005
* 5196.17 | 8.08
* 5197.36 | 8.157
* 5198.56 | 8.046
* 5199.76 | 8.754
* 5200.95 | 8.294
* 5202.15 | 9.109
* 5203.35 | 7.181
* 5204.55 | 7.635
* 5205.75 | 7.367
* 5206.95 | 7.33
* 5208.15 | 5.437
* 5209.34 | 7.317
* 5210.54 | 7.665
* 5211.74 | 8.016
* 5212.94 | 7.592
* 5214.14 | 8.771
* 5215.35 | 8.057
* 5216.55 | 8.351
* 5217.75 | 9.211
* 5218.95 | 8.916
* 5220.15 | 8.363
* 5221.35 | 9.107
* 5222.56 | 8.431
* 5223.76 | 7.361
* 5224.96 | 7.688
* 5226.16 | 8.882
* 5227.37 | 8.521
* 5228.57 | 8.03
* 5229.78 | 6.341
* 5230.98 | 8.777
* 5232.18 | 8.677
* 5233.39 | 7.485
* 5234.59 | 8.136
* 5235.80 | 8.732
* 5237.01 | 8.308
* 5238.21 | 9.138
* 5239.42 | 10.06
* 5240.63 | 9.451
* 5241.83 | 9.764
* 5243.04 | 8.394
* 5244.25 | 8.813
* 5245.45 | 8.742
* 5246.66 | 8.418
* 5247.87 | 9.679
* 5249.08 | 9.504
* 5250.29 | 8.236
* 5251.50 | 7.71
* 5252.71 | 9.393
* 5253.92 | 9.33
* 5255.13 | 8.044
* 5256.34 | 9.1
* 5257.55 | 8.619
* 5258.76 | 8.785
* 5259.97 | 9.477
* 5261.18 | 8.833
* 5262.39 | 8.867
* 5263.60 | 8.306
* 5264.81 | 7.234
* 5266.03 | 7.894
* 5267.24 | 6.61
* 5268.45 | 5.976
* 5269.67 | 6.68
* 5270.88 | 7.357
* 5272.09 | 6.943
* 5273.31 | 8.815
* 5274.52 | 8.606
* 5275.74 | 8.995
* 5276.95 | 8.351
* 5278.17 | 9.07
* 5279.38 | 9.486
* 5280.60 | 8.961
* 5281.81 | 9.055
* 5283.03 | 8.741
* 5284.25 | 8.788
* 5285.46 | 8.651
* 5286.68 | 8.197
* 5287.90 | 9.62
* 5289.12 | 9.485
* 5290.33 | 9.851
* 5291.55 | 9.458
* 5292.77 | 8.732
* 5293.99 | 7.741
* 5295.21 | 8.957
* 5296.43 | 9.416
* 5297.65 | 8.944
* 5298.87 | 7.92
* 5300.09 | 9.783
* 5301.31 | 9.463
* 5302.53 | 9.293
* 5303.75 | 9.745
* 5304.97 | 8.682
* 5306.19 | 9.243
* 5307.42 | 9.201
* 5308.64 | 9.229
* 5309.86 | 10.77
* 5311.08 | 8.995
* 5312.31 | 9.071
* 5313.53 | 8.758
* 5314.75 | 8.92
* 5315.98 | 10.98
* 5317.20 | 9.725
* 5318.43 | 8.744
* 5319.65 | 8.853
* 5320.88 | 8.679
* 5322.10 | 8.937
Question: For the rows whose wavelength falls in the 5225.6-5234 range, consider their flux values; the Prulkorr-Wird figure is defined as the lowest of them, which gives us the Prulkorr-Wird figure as 6.341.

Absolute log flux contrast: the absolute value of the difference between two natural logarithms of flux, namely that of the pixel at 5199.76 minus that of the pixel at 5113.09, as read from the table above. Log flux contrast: 0.03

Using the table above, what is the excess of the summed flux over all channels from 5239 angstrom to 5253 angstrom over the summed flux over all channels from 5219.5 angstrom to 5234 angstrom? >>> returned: 11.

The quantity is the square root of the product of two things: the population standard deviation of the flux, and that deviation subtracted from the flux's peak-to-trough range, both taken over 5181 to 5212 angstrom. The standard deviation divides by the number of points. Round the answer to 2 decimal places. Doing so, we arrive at 1.55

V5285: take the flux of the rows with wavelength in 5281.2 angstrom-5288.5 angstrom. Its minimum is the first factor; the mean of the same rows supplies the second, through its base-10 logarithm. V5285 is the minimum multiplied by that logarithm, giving 7.8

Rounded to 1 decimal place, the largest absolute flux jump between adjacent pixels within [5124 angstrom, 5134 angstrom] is 4.6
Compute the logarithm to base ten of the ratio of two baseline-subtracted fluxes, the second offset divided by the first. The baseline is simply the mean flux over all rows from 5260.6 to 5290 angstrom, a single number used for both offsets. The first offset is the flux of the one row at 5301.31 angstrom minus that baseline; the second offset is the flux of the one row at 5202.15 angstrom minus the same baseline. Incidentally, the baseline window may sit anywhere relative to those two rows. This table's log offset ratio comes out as -0.16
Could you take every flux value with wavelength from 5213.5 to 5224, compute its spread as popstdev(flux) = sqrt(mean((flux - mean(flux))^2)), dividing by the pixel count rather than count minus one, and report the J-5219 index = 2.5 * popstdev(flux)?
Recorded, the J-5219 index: 1.36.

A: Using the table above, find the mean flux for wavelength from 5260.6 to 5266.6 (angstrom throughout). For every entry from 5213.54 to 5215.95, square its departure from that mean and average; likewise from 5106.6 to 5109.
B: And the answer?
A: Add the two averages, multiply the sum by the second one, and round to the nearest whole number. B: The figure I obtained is 0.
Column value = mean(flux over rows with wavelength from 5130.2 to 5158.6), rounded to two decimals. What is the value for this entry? 8.08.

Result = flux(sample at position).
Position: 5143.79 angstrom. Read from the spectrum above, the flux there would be 7.066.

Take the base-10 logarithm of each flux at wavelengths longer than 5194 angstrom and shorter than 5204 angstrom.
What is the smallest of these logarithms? 0.86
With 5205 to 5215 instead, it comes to 0.74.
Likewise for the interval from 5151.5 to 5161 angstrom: 0.85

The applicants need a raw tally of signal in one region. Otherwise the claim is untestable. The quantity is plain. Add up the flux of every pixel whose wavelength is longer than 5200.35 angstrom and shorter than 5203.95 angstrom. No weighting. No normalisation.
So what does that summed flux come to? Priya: 24.6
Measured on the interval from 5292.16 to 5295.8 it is 25.4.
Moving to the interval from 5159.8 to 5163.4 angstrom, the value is 27.2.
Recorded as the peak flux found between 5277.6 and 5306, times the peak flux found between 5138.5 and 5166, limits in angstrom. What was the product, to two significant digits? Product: 94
